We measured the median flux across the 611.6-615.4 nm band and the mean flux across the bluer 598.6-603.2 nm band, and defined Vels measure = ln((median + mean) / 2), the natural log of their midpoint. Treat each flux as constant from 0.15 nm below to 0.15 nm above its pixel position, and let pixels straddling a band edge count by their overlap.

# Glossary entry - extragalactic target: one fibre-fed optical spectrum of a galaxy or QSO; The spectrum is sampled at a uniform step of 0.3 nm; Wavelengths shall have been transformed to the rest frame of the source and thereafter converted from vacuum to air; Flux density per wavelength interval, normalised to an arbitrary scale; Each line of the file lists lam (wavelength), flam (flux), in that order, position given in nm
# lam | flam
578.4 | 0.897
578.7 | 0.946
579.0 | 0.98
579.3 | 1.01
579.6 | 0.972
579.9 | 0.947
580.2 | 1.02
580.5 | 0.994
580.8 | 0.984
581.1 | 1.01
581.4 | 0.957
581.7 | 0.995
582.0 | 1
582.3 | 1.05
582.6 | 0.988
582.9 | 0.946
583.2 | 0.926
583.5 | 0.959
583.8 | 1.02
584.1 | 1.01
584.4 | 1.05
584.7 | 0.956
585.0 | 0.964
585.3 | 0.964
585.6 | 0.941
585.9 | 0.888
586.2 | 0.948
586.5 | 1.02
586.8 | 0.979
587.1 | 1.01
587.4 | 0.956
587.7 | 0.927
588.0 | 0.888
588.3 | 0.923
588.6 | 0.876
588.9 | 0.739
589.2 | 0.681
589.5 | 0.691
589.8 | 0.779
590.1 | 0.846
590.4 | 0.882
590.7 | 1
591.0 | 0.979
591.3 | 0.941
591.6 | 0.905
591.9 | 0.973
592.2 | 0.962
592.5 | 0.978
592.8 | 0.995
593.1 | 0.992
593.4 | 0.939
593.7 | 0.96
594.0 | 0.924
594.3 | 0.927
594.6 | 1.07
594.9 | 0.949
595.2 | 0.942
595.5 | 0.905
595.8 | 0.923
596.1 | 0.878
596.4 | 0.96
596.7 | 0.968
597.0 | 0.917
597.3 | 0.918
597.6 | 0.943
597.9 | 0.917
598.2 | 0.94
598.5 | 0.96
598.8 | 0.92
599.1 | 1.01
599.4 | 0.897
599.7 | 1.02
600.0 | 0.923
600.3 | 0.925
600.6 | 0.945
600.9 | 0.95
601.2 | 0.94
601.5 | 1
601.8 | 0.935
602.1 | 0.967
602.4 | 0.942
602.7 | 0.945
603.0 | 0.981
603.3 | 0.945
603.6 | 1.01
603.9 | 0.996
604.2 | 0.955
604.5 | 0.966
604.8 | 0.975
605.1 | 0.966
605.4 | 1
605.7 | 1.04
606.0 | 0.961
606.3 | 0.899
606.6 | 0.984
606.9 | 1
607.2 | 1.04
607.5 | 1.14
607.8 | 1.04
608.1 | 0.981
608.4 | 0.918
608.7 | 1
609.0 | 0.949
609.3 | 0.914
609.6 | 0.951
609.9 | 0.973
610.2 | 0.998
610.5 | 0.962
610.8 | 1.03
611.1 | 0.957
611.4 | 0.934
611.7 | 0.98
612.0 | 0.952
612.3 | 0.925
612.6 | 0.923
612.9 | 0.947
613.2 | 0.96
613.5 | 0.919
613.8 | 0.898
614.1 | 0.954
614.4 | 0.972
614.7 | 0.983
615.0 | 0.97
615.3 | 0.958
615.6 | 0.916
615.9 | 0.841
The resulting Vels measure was -0.047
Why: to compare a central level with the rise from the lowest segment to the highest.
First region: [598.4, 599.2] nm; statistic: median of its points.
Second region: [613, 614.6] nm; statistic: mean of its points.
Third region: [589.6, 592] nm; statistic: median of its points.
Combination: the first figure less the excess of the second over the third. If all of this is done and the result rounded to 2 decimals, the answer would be 0.94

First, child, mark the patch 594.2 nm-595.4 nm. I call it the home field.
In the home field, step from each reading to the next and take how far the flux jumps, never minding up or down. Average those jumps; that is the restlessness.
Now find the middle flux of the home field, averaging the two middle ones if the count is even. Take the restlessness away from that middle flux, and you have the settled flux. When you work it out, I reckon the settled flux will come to 0.86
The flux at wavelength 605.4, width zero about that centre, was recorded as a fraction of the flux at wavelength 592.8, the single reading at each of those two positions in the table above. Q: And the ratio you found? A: 1.01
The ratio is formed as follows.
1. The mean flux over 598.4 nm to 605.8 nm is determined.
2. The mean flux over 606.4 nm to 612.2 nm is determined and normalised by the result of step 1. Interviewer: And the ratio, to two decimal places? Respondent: 1.02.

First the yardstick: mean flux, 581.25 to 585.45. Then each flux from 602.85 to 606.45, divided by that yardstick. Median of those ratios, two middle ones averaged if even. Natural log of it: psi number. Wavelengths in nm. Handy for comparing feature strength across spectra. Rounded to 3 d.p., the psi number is -0.014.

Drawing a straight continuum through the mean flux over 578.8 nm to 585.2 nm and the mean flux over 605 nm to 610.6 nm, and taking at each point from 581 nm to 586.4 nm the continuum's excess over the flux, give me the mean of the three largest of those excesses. 0.069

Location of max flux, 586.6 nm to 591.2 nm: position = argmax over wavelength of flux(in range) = 587.1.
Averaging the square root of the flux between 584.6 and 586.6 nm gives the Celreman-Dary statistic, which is 0.98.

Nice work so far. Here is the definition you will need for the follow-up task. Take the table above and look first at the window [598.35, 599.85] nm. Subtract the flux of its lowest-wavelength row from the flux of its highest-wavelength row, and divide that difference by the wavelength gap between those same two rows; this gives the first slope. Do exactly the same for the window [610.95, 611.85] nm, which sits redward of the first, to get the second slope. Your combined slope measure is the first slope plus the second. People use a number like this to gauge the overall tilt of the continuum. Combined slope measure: 0.088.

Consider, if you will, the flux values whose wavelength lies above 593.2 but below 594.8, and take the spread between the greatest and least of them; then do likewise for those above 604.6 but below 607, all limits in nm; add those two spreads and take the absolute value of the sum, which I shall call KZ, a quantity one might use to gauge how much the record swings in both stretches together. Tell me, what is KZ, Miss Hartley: 0.29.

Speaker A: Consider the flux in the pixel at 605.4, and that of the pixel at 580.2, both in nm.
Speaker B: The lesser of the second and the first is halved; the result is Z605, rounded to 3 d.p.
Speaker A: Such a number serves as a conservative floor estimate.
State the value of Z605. 0.500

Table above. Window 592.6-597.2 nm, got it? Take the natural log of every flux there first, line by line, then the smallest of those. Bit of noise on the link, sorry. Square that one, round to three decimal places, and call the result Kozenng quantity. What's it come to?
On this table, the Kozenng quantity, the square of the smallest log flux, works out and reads 0.017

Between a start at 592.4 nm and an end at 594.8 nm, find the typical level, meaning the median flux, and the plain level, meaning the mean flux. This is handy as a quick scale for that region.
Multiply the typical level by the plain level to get 0.94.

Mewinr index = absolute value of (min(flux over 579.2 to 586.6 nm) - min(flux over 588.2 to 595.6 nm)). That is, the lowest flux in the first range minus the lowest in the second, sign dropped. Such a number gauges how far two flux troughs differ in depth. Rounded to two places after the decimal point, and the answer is 0.21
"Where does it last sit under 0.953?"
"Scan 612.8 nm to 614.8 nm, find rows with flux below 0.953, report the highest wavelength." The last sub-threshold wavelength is 613.8 nm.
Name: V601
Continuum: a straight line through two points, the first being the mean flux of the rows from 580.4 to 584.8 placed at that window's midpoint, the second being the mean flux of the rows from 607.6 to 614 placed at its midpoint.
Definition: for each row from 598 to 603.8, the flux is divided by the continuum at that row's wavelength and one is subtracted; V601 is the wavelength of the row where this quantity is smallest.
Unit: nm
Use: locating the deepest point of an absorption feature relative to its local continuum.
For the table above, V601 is 599.4 nm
